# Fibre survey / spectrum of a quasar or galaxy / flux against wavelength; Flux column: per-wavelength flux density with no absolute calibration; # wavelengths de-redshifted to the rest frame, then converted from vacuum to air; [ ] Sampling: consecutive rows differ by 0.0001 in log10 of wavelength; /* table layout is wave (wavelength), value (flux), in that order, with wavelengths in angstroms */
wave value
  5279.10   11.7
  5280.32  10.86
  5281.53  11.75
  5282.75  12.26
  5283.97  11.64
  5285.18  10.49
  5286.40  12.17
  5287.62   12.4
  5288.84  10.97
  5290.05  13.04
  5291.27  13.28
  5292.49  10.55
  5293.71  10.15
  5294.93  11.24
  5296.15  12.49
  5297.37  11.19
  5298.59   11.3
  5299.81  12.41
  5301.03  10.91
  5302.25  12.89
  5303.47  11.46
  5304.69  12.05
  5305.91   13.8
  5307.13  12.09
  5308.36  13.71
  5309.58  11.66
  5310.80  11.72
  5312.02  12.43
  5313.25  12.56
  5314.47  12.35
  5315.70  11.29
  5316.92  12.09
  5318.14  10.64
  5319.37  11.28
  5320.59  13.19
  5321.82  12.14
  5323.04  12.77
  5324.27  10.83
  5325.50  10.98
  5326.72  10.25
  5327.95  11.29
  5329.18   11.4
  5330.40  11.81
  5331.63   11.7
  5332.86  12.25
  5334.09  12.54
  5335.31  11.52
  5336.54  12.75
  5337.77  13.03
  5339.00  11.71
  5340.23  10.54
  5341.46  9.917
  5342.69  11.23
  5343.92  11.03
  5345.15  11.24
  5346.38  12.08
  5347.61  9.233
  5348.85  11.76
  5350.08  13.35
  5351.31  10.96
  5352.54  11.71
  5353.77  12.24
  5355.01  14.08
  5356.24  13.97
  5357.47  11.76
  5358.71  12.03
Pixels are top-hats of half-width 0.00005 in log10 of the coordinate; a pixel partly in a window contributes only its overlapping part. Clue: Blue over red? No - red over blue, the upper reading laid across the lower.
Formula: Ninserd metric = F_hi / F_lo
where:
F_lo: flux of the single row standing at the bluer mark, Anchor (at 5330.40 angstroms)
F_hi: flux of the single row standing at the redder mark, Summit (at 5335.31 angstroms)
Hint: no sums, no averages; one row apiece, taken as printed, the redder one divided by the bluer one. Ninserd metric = 0.98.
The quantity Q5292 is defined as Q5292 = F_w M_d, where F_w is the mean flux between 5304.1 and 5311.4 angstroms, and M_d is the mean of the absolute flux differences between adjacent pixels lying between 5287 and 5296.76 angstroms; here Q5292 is 16.5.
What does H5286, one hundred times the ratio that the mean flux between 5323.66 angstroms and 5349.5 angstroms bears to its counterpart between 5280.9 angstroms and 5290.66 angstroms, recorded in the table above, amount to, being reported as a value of 96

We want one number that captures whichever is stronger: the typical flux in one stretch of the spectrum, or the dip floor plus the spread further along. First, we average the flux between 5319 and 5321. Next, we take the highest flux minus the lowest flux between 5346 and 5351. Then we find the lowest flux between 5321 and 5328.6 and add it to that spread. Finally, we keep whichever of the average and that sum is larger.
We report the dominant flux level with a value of 14.4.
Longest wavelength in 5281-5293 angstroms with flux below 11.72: 5292.49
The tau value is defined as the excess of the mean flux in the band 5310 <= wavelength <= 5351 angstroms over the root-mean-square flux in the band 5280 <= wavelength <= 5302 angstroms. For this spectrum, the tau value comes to 0.0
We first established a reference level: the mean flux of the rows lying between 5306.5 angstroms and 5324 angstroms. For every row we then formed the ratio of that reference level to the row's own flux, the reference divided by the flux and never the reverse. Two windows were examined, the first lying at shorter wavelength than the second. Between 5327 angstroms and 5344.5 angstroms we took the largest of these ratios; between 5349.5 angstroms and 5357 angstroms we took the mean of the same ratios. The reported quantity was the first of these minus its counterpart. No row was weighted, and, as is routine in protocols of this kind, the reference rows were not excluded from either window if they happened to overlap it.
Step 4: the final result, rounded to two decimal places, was 0.26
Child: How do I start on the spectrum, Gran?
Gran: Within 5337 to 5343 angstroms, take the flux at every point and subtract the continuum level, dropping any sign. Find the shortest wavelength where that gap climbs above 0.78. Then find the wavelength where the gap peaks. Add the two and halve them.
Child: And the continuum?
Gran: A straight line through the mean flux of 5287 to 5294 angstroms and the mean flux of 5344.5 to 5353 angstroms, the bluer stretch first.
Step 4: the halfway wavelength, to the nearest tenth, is 5339.6 angstroms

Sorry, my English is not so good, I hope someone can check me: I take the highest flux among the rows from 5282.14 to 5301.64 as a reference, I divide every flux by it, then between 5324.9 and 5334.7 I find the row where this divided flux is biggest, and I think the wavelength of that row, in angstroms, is 5334.09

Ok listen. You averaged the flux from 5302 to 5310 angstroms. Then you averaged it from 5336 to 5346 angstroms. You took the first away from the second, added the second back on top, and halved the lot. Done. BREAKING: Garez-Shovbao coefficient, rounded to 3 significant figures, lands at 5.17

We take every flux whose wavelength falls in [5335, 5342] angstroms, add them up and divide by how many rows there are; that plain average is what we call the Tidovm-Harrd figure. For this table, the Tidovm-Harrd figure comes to 11.6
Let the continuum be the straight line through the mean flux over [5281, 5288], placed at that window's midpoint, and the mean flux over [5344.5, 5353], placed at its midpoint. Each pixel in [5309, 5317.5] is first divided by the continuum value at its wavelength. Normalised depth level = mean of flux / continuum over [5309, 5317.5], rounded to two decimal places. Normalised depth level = 1.03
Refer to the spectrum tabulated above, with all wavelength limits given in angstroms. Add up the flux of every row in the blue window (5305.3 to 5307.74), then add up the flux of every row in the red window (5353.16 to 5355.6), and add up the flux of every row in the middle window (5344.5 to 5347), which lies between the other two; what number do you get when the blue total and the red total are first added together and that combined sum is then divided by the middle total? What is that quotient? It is 2.24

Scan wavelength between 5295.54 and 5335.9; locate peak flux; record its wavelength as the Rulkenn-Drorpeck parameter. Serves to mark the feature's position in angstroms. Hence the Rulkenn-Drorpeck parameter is 5305.91 angstroms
